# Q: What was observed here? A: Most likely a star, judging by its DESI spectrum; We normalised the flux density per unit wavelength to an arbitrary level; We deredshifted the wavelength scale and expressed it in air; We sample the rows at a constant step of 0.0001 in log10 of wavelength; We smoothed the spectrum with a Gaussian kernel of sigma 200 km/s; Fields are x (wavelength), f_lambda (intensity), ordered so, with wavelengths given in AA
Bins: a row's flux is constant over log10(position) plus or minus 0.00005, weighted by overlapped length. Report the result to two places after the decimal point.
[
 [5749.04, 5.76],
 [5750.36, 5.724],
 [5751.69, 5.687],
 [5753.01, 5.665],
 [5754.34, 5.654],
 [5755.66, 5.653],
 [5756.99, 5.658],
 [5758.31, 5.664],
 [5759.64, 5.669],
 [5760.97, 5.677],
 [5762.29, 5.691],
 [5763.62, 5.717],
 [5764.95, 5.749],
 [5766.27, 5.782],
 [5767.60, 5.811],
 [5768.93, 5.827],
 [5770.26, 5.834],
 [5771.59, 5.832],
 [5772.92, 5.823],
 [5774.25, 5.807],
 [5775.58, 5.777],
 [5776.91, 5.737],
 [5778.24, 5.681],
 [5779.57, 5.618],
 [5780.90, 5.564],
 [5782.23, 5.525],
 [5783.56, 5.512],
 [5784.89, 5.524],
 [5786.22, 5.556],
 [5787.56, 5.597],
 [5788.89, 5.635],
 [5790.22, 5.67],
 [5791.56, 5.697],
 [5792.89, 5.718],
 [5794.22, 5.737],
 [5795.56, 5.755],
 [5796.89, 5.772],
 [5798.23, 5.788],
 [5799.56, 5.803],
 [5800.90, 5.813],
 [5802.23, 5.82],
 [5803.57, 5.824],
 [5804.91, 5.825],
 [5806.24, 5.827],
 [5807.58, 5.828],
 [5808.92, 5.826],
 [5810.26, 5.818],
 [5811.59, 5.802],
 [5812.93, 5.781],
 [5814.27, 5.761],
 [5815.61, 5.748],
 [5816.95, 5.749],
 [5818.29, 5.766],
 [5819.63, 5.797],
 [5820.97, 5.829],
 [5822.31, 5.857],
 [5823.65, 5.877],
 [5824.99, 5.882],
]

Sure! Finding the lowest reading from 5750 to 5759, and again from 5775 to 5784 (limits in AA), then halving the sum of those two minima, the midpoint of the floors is 5.58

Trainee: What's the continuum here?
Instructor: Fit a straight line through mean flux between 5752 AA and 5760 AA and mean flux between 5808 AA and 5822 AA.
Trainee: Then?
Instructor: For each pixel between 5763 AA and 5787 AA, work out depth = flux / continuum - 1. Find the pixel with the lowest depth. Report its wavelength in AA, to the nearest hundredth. 5783.56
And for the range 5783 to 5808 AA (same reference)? 5783.56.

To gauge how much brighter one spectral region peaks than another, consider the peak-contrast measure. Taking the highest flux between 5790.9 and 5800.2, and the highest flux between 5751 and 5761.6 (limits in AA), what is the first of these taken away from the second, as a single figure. -0.12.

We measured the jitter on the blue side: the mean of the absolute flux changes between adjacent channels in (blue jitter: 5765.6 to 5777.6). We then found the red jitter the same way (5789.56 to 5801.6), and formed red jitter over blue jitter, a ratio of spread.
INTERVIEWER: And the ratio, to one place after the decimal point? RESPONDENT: 1.0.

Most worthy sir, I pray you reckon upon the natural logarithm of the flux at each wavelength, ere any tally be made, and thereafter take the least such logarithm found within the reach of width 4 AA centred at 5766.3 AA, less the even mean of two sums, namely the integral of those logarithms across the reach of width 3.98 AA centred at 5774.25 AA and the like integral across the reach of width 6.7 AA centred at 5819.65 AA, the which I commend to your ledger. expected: -7.6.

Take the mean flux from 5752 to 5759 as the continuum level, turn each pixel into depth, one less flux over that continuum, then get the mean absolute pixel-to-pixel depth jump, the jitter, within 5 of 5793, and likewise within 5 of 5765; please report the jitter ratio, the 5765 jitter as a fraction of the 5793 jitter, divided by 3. 0.36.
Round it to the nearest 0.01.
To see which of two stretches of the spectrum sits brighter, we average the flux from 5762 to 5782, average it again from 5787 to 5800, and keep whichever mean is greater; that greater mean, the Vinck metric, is 5.75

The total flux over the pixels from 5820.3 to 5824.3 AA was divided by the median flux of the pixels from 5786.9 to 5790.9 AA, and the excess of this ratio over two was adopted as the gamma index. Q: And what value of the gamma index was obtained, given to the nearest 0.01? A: 1.12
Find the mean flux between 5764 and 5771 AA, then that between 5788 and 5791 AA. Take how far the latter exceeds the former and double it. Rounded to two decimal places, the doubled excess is -0.30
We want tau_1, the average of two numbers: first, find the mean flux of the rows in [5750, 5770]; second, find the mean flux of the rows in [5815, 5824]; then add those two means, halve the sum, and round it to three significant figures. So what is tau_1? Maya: 5.76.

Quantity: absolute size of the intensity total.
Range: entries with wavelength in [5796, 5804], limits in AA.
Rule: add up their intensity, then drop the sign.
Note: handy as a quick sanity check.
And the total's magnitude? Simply 35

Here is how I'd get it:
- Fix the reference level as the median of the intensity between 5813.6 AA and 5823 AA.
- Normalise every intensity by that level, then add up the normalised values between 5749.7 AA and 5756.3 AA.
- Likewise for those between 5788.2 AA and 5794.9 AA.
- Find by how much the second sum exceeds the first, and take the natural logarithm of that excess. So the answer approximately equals -4.4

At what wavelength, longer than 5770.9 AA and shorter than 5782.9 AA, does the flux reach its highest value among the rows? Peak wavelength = 5771.59 AA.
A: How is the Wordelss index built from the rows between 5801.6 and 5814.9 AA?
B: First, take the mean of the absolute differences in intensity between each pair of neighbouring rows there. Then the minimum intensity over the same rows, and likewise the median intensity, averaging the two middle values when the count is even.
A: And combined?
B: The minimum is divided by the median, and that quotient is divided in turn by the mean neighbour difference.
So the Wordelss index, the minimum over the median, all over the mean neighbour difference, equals 119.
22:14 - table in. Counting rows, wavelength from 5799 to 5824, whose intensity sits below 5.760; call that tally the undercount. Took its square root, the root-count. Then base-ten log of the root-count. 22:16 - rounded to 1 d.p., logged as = 0.2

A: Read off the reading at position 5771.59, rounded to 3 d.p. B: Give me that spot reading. 5.832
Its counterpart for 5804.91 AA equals 5.825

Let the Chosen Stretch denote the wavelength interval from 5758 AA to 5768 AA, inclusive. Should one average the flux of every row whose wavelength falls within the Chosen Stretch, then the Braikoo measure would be 5.72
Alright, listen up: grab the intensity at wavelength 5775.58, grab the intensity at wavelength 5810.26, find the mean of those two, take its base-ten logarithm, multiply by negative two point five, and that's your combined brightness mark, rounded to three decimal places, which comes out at -1.908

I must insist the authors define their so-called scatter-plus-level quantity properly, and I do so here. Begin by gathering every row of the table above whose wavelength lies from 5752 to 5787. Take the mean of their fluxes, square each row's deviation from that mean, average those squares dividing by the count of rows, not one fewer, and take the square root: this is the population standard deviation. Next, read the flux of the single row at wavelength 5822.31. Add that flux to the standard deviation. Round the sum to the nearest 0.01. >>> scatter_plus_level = 5.96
